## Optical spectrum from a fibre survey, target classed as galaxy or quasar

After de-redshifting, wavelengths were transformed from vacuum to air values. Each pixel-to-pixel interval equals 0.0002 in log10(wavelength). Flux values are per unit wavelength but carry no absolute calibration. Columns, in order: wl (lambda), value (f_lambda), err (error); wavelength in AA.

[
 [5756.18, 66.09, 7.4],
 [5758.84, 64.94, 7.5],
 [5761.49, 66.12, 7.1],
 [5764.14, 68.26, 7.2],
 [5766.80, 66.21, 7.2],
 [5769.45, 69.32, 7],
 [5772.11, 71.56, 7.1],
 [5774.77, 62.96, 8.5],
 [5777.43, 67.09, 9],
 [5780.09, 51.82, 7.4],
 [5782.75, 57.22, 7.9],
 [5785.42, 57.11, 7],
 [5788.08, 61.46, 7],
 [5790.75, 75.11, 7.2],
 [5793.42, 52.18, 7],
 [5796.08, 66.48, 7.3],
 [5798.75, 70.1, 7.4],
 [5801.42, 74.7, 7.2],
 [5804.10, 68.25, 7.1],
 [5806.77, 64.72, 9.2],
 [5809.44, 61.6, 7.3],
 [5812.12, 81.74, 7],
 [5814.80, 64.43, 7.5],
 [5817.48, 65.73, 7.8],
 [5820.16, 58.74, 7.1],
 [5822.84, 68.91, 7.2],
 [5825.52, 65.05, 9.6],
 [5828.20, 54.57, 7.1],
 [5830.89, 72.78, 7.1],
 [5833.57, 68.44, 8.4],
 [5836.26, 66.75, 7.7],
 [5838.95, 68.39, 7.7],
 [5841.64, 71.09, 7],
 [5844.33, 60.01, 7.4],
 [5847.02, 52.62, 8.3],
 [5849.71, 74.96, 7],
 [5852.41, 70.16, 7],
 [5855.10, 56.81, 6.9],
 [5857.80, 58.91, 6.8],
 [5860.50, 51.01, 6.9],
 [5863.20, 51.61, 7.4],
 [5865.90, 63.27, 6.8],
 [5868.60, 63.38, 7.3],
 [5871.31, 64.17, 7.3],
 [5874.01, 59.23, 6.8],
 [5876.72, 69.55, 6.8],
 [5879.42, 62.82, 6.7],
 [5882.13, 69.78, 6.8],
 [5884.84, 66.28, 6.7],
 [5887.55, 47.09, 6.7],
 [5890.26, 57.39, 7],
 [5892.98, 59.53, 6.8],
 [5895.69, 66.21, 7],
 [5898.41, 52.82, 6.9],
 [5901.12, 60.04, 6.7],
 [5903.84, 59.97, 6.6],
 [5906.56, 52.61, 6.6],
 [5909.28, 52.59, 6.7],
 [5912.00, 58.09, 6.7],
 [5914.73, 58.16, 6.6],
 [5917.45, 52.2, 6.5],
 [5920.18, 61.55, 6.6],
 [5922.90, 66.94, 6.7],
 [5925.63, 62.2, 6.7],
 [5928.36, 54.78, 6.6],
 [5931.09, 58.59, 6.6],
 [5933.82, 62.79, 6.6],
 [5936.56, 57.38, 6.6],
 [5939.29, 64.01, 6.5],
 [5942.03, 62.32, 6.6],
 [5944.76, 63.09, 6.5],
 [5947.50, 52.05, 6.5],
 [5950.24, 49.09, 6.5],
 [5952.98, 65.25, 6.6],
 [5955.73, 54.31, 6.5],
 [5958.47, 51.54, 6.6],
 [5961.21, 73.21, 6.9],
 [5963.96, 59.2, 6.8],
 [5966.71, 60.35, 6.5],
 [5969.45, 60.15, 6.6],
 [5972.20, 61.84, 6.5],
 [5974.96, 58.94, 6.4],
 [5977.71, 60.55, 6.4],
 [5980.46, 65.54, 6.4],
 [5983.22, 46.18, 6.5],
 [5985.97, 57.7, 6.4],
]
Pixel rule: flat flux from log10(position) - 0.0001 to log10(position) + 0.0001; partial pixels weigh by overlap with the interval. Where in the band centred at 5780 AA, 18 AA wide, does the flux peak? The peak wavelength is 5772.11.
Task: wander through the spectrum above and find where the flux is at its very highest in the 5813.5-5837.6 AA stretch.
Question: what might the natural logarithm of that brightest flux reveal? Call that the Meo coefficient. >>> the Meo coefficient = 4.29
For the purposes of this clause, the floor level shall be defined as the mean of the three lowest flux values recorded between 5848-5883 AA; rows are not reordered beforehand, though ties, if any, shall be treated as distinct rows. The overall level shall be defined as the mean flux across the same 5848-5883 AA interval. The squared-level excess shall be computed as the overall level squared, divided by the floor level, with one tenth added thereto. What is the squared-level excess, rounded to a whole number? 74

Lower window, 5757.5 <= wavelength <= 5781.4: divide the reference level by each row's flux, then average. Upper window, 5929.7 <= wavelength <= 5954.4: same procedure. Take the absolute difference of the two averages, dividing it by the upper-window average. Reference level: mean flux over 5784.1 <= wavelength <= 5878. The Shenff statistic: 0.09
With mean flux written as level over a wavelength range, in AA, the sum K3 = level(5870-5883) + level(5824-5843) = 132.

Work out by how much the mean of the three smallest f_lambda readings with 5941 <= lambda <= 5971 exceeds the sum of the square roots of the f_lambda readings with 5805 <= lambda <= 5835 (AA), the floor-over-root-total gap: -38.4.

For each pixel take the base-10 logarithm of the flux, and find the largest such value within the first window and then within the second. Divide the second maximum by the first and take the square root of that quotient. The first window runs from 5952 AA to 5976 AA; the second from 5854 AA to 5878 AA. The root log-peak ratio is 0.99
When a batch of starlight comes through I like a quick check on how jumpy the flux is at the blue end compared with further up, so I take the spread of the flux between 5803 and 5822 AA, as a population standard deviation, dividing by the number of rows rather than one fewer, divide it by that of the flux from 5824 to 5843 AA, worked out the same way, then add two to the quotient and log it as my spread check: 3.2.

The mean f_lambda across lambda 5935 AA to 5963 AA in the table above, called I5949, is 59.2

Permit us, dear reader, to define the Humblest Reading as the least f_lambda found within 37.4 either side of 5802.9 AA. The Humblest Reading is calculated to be 51.82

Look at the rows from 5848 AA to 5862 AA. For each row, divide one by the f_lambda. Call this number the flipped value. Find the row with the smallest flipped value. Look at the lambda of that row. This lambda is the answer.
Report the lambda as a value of 5849.71 AA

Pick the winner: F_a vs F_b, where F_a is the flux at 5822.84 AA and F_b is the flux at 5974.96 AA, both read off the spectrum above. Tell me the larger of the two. 69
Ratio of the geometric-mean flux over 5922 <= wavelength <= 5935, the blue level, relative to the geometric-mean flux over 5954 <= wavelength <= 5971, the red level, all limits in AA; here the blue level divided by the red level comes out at 1.03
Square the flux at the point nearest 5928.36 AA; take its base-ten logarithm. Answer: 3.48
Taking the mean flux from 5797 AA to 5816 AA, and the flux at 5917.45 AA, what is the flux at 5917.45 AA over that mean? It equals 0.75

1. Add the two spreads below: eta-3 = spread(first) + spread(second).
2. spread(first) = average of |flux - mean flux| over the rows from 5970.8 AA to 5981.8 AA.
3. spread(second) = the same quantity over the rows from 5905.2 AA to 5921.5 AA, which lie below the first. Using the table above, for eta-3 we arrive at 5.4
